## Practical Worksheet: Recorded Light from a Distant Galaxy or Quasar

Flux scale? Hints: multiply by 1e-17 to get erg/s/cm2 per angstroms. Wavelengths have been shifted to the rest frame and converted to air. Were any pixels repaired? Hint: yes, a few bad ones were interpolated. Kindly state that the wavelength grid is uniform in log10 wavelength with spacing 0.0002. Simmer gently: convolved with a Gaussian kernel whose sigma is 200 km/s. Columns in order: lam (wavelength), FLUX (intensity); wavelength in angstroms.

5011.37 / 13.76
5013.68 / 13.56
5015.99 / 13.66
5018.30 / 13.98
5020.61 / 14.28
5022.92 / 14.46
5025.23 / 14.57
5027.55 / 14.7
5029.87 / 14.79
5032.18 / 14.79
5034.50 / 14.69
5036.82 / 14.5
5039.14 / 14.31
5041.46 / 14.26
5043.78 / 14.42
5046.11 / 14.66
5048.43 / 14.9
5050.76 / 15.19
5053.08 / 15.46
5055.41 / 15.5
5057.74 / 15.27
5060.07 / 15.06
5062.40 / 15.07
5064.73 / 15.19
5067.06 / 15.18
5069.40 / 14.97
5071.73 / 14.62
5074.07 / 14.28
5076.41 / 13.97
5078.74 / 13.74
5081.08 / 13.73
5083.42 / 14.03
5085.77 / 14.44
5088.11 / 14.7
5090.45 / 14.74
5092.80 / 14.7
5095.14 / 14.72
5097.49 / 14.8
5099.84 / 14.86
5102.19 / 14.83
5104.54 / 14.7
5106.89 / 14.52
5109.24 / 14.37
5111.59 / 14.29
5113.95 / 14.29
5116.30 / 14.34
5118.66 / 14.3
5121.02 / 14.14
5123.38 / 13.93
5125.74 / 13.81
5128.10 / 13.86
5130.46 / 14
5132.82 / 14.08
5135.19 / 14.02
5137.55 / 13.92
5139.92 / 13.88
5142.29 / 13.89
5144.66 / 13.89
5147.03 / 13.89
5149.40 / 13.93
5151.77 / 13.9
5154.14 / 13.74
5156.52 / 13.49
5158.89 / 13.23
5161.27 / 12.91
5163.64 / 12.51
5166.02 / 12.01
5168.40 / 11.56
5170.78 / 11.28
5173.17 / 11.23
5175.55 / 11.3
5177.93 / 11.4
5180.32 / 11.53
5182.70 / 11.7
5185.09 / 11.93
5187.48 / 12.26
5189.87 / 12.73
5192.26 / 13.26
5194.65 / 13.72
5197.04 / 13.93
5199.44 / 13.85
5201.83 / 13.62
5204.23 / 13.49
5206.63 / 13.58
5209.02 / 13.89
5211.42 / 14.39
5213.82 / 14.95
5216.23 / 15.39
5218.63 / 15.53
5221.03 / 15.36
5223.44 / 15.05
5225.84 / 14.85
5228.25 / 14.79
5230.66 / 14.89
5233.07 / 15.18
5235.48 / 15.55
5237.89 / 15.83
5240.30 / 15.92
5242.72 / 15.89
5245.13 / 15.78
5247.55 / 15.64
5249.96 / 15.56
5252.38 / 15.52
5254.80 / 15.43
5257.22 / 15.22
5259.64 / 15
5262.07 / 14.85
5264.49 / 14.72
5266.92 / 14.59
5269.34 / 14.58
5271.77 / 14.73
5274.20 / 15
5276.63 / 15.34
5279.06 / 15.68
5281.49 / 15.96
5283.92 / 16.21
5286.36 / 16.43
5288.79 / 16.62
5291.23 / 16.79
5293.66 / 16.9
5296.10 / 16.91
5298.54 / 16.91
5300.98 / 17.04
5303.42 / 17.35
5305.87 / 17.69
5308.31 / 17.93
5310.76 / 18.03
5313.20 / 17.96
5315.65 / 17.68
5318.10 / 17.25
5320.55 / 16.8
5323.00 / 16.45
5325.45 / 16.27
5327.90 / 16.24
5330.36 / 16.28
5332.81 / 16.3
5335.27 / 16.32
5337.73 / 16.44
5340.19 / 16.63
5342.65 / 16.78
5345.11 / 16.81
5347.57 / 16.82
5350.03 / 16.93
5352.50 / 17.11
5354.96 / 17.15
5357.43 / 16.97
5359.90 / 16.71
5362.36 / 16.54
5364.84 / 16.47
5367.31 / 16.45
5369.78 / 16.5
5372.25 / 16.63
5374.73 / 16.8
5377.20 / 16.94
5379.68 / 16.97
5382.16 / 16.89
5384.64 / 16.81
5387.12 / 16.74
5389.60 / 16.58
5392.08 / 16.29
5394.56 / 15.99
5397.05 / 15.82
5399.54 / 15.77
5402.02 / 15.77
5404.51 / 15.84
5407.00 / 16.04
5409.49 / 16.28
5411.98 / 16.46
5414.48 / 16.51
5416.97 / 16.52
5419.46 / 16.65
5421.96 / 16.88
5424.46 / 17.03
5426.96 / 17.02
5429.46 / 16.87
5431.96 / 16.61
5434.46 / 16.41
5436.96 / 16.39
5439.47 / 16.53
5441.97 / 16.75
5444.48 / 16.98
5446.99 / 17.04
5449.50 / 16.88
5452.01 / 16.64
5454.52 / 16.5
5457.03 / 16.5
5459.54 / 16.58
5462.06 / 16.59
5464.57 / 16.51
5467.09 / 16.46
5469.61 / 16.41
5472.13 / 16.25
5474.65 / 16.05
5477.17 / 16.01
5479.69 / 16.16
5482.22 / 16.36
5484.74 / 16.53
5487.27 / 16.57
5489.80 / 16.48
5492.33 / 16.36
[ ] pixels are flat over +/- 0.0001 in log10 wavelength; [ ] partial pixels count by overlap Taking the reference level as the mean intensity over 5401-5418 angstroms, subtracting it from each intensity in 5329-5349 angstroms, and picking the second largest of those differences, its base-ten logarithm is -0.22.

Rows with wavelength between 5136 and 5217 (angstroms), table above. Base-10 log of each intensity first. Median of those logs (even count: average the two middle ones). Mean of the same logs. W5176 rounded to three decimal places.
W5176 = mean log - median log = -0.015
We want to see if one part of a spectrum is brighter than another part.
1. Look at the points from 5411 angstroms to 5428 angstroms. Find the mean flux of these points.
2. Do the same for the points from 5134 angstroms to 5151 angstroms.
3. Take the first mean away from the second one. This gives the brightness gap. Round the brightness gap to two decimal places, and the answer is -2.81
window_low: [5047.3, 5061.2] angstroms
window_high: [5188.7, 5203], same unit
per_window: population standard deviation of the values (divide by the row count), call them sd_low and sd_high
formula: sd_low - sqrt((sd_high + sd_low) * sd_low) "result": -0.15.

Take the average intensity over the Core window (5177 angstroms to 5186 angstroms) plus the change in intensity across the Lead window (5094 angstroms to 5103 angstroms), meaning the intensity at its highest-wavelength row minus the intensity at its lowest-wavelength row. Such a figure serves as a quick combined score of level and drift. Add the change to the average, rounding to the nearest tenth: 11.7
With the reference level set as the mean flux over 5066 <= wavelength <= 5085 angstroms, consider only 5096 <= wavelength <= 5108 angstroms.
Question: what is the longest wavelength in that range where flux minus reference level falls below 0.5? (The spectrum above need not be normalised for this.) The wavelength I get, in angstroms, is 5106.89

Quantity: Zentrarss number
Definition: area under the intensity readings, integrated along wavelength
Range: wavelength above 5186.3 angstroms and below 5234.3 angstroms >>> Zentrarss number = 683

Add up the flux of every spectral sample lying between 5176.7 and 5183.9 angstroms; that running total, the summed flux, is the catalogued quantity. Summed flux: 34.6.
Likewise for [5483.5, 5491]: 49.6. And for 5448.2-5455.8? 50.0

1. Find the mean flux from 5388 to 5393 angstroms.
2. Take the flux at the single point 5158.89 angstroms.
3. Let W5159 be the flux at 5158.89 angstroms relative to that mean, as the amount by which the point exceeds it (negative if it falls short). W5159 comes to -3.2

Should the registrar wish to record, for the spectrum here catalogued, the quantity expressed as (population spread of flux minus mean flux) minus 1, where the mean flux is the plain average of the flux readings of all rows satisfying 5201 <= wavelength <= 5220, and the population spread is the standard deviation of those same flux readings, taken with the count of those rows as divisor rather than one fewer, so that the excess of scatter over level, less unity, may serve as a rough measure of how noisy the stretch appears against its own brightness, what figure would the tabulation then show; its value -14.6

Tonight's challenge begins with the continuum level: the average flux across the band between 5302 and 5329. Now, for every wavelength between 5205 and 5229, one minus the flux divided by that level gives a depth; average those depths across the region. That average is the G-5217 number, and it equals 0.14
